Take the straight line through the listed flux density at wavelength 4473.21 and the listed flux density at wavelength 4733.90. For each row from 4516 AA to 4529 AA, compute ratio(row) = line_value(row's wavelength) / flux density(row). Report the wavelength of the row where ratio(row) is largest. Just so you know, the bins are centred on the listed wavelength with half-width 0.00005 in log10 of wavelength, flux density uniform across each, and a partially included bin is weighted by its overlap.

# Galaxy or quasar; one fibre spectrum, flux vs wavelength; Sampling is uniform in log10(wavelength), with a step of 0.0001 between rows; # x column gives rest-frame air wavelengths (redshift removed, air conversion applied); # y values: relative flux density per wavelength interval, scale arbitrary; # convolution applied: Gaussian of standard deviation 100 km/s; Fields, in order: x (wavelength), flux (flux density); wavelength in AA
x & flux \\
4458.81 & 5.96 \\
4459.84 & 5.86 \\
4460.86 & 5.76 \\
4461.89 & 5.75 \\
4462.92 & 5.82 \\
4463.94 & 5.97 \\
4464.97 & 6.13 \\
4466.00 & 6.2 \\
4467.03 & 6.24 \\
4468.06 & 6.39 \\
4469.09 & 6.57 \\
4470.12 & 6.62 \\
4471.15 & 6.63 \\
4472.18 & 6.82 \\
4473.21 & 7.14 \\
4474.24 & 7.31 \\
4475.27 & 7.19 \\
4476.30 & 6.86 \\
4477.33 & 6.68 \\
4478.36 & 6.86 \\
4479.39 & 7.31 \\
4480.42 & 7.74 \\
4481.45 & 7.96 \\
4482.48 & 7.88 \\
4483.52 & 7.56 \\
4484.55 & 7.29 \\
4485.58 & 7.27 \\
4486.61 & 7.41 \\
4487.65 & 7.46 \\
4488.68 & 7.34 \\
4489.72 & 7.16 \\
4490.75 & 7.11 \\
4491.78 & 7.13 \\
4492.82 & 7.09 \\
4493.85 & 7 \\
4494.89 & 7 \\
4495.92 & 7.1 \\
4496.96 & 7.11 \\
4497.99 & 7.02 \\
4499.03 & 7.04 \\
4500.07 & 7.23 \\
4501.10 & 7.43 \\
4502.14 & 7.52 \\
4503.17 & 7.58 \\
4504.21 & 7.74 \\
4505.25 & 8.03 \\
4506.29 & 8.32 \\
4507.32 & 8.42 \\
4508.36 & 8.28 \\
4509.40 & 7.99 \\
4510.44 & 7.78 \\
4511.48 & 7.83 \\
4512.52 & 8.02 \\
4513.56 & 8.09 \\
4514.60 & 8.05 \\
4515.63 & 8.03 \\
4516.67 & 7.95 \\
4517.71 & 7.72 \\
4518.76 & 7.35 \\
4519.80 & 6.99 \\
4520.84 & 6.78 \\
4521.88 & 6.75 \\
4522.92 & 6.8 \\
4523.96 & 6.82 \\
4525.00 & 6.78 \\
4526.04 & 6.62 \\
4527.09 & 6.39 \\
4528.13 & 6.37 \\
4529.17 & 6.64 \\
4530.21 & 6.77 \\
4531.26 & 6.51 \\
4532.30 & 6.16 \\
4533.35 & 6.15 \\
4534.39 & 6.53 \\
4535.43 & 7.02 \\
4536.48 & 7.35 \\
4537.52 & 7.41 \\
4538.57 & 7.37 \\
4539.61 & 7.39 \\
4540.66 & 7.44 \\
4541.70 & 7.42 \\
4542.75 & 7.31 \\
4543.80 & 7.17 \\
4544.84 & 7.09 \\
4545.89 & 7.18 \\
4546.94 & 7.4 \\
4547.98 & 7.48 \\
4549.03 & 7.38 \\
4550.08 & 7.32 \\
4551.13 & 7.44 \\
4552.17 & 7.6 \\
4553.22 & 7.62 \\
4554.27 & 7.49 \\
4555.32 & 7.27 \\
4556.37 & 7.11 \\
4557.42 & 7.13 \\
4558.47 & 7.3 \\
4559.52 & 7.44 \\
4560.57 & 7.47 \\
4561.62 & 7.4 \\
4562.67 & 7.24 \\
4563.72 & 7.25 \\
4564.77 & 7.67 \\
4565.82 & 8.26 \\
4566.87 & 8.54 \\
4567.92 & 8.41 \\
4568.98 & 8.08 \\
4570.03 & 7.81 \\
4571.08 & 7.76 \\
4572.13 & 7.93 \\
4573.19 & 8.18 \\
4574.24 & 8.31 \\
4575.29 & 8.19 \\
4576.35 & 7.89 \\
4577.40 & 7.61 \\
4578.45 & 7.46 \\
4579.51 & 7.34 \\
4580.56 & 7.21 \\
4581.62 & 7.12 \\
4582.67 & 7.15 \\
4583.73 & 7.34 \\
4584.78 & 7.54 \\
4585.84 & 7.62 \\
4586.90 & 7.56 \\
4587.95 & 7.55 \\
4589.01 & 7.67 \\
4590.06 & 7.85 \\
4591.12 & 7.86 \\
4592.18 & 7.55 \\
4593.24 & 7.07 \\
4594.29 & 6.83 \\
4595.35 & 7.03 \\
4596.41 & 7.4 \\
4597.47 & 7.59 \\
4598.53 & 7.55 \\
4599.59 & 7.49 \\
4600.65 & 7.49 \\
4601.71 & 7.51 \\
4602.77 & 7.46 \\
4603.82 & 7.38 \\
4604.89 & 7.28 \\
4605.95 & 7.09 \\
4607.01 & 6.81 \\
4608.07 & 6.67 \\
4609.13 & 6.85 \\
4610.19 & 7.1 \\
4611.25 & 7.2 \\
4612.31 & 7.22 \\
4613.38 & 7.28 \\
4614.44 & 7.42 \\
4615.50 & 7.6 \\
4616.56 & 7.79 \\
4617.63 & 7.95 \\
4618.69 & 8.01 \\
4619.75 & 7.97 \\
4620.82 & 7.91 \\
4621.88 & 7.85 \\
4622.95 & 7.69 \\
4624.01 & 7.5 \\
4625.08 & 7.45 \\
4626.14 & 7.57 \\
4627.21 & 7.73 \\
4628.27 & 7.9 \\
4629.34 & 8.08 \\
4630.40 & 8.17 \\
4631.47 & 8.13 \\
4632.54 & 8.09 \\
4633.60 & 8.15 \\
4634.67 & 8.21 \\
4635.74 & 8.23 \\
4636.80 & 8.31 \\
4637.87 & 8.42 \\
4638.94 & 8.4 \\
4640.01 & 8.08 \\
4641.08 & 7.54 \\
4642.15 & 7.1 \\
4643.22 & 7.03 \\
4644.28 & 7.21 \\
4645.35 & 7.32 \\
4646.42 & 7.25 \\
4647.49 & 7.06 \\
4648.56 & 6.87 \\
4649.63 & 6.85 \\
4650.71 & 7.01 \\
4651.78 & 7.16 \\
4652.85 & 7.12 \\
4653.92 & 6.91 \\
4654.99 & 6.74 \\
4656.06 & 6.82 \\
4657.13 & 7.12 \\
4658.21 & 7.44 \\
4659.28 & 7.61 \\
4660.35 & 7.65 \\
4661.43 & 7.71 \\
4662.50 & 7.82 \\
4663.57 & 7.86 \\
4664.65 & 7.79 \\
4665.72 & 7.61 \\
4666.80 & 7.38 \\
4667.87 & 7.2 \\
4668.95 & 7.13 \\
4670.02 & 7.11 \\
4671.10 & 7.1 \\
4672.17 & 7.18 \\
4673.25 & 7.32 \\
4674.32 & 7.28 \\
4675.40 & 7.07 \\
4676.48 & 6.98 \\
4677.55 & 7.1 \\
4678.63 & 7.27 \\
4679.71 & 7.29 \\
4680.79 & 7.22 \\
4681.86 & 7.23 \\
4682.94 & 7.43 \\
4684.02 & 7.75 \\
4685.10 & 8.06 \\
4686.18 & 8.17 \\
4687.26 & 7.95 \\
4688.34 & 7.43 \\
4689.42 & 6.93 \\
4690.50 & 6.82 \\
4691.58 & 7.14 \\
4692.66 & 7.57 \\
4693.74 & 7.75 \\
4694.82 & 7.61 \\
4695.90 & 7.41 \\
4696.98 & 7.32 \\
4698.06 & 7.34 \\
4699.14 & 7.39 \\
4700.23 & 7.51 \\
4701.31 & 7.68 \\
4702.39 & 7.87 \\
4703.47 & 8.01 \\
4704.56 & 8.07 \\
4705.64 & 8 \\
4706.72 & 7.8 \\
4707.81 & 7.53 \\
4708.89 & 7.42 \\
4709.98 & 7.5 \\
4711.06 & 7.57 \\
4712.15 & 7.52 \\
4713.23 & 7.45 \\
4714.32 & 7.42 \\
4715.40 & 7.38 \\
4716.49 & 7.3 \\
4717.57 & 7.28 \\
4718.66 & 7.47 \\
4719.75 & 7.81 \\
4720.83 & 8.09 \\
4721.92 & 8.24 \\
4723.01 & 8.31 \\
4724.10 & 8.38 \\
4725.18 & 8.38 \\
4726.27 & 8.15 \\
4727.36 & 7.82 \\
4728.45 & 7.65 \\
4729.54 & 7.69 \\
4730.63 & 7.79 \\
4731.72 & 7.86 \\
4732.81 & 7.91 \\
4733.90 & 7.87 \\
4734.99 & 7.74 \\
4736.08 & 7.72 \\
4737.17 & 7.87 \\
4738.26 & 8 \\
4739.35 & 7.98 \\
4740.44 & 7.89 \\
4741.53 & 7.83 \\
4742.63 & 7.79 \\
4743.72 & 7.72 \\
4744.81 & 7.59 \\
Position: 4528.13 AA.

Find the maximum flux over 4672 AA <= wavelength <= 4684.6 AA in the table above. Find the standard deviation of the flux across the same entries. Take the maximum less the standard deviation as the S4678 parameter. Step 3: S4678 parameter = 7.6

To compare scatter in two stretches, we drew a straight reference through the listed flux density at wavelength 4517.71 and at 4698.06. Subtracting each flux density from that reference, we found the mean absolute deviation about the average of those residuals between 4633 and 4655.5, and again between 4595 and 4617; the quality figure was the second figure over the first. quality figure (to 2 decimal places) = 0.44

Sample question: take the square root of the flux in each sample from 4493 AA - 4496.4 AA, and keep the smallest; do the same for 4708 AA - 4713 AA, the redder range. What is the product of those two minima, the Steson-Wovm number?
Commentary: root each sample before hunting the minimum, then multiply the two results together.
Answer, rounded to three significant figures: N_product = 7.21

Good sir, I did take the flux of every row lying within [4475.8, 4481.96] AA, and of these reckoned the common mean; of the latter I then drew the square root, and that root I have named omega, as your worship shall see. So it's 2.69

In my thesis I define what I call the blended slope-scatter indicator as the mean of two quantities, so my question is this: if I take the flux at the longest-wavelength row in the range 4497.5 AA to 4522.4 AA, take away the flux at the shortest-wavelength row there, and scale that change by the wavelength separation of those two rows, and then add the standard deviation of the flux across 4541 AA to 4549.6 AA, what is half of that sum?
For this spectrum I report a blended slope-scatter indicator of 0.06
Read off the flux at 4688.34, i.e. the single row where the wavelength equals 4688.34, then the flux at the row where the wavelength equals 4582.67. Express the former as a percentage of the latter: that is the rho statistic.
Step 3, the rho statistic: 104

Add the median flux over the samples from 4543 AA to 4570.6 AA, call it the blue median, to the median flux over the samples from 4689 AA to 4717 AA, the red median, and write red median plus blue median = 14.9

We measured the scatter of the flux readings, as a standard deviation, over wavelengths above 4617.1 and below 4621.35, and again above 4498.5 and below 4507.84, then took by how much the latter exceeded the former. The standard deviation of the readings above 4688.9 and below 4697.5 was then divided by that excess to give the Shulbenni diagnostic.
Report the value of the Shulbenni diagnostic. 1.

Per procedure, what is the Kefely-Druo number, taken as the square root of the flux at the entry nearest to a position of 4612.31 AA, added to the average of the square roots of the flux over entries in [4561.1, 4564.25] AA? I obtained 5.39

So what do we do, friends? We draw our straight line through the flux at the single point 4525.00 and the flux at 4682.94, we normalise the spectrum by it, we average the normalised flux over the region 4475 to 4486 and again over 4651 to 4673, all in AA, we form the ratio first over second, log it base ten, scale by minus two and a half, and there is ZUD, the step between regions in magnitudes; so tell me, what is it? -0.12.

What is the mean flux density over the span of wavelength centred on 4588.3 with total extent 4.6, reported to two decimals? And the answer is 7.66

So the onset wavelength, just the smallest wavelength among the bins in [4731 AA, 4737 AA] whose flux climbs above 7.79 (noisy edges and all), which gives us 4731.72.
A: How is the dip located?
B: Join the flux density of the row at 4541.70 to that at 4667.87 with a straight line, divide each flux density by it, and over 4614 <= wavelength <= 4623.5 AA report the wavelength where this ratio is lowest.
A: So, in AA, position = 4614.44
